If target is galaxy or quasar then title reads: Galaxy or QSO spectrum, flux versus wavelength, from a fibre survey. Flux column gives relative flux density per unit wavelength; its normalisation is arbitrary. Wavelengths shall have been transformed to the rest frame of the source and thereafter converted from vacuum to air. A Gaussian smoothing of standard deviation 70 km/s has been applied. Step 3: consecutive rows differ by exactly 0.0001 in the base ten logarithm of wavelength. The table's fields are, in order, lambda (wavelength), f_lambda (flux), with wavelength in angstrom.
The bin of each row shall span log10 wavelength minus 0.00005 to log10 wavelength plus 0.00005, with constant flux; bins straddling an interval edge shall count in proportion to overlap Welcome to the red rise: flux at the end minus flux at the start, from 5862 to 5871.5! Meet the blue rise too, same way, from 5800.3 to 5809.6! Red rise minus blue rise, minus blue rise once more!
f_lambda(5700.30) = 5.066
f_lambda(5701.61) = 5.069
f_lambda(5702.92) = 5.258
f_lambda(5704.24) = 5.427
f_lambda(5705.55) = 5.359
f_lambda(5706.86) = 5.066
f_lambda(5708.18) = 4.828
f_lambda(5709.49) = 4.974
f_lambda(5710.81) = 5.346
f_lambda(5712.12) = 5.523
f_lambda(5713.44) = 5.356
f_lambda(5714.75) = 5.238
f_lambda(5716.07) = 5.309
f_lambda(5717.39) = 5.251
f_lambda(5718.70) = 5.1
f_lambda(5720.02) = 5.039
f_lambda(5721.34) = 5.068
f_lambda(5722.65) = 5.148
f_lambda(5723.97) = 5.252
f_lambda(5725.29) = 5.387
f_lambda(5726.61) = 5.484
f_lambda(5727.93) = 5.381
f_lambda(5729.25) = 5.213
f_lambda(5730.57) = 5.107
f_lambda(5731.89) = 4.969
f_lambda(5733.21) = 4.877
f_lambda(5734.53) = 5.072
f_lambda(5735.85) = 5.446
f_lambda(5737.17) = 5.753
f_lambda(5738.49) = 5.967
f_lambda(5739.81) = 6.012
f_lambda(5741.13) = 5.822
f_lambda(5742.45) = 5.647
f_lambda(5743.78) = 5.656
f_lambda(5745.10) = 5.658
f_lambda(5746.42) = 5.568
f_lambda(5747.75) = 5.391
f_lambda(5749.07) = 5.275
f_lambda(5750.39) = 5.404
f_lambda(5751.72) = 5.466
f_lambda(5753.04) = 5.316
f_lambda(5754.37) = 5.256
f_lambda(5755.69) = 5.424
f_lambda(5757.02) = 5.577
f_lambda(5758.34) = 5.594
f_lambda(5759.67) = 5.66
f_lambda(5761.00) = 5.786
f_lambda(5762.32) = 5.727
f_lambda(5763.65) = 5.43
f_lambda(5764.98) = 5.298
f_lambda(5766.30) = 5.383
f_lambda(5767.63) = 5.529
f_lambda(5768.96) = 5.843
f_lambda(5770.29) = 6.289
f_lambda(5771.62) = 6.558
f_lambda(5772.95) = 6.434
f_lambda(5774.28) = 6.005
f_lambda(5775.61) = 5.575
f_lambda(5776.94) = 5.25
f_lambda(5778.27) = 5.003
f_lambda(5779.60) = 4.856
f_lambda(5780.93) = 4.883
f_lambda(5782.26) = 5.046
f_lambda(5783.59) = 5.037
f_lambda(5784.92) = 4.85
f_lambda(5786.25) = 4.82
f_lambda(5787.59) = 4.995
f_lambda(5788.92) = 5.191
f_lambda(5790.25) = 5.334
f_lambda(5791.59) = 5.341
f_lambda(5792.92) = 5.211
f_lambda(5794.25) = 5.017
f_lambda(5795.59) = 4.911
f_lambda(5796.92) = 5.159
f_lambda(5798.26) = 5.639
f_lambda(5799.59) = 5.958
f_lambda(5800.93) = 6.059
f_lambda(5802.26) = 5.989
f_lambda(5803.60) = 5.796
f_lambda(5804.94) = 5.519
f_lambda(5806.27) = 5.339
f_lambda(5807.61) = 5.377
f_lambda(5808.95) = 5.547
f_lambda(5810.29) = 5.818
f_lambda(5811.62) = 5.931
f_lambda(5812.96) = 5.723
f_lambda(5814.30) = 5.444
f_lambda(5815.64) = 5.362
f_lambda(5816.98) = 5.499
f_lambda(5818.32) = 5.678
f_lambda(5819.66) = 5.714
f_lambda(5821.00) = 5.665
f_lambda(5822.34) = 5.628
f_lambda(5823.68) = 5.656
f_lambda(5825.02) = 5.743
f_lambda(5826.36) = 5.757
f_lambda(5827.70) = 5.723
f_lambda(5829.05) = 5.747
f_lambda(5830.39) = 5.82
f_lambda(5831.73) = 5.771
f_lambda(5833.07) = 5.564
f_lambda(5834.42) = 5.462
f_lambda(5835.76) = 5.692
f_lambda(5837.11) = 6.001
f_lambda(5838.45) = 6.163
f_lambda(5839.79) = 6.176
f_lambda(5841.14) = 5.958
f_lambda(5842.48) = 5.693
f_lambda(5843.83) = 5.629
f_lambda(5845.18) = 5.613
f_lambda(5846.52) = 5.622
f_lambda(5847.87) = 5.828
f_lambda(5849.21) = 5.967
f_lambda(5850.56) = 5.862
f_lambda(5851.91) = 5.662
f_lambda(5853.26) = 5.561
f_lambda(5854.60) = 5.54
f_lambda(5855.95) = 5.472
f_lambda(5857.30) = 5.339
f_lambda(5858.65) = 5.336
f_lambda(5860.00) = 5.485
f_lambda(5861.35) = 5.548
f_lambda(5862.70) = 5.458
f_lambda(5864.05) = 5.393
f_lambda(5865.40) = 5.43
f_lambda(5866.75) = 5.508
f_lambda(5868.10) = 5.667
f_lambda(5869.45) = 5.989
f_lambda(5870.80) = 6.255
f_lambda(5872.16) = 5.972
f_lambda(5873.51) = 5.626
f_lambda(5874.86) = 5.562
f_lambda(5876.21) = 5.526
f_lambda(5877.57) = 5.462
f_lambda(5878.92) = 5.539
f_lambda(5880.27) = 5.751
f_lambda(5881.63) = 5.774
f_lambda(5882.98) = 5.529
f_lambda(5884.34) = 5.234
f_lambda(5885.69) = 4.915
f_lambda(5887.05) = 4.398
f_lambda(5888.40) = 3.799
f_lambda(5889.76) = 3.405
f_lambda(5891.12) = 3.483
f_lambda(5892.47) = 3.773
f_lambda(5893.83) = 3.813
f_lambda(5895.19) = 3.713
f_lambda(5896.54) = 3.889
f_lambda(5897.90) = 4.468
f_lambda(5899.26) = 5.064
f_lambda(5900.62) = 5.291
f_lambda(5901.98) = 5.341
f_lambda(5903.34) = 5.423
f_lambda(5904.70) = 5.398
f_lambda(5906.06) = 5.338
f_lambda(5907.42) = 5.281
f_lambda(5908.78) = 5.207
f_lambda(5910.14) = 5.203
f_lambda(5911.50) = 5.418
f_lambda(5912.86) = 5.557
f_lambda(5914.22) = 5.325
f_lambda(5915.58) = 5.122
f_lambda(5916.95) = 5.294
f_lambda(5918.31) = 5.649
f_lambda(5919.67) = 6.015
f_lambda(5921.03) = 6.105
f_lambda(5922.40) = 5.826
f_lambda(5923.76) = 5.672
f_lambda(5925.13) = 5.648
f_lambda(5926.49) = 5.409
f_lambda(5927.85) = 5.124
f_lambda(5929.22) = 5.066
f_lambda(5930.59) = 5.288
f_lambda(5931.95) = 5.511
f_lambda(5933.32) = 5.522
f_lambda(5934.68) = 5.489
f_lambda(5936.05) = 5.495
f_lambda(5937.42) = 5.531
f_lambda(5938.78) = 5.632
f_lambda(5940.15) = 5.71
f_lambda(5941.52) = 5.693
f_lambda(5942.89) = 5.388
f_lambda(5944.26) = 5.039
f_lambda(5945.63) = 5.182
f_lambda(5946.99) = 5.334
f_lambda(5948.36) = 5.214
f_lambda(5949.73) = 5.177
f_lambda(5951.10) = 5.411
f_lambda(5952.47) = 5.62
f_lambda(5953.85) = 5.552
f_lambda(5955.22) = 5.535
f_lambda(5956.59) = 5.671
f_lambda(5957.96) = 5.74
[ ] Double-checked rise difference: 1.8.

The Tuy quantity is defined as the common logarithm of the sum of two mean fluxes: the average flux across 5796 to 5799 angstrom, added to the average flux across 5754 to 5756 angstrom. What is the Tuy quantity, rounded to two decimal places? 1.03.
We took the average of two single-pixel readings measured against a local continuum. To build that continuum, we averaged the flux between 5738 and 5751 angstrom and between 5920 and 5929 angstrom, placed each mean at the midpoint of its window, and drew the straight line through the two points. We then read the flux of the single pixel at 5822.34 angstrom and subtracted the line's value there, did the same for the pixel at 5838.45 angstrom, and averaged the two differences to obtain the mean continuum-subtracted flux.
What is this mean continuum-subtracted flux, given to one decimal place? 0.3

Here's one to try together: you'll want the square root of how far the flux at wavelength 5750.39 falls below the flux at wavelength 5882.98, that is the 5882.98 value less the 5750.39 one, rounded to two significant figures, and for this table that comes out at 0.35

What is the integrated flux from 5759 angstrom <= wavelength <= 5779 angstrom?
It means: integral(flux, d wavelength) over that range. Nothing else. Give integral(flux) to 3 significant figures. 114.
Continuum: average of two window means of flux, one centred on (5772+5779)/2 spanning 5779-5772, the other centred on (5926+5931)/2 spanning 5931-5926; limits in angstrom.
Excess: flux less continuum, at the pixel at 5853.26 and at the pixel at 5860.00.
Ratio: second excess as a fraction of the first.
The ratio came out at 0.4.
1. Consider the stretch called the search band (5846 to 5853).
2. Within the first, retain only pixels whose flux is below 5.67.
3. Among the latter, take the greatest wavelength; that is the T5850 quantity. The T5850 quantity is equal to 5851.91 angstrom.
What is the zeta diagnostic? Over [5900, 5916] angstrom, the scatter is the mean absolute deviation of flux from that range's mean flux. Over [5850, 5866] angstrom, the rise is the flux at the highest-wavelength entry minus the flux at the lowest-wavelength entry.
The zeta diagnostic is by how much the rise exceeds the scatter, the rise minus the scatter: -0.52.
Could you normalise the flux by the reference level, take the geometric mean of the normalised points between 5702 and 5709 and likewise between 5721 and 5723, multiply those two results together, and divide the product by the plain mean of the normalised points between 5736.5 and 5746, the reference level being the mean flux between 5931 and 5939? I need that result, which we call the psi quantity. 0.83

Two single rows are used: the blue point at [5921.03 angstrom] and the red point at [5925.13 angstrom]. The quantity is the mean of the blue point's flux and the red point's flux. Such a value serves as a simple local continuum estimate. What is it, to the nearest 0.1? 5.9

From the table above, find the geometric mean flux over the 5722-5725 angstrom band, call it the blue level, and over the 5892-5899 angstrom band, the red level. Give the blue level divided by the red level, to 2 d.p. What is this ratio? 1.33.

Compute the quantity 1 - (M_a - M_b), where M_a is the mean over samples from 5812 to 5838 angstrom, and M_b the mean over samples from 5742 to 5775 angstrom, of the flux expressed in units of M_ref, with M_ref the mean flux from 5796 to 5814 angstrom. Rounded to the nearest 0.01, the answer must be 1.00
